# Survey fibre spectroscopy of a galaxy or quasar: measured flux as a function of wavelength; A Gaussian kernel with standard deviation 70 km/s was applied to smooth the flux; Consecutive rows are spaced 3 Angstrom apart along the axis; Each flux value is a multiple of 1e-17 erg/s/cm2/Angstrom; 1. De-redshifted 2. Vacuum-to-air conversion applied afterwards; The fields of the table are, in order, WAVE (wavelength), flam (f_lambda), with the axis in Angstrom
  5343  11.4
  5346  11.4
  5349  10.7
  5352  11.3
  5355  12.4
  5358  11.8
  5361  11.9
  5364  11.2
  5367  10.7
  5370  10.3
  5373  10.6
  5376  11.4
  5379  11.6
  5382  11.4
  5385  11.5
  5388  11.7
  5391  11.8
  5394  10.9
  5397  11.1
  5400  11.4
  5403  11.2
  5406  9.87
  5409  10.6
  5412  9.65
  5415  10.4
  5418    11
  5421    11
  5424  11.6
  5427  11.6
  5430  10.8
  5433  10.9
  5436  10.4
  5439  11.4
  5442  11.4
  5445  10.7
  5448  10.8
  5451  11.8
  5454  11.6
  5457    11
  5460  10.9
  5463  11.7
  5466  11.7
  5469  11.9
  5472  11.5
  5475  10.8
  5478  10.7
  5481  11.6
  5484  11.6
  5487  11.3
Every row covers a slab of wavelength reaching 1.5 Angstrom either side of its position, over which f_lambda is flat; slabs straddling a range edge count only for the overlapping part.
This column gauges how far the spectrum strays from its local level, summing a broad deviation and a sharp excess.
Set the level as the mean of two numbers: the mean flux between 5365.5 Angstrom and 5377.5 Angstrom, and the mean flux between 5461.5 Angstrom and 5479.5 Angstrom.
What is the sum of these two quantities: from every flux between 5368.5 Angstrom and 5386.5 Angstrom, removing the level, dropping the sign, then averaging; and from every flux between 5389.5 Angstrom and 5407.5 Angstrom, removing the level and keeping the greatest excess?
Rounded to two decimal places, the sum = 1.21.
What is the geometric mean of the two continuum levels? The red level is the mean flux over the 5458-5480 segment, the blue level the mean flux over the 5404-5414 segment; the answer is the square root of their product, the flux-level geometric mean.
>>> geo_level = 10.7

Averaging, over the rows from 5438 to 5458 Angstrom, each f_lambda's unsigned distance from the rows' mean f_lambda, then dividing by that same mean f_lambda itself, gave 0.031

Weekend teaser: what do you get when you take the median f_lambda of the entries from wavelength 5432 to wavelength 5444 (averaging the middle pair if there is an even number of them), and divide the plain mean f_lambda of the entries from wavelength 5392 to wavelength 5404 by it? 1.00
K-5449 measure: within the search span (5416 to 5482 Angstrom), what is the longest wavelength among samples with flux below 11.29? 5478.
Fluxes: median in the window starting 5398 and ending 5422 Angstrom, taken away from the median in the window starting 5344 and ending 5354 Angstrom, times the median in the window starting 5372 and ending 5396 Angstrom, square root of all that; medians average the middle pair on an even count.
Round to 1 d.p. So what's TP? 2.4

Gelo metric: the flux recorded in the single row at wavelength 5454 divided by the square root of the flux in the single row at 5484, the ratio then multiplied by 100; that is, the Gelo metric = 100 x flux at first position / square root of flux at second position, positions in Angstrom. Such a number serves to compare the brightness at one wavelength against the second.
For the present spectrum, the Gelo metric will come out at 341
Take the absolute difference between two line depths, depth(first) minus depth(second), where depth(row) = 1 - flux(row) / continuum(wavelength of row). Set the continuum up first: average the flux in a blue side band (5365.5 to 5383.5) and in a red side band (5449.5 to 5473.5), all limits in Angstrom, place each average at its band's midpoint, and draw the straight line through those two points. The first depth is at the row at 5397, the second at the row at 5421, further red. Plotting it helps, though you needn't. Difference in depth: 0.021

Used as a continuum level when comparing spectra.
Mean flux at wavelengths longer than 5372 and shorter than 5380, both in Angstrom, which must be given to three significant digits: 11.2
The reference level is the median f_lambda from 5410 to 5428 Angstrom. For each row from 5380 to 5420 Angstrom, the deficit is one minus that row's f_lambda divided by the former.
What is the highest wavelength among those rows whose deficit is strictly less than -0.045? 5391 Angstrom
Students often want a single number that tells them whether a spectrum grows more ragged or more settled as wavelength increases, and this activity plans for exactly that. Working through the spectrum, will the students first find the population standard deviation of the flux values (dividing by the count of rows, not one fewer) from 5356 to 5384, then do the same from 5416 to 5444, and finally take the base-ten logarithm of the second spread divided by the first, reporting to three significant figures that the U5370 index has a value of -0.140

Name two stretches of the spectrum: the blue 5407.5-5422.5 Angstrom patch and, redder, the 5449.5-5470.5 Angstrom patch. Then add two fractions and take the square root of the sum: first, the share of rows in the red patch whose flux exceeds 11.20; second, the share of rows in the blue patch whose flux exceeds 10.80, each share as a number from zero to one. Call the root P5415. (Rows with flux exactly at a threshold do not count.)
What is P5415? 1.06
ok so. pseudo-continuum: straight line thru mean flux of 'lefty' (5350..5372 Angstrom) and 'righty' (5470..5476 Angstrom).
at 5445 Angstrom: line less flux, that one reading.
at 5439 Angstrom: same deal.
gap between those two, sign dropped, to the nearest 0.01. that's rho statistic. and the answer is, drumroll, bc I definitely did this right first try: 0.69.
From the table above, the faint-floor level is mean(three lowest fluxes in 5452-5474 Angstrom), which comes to 11.1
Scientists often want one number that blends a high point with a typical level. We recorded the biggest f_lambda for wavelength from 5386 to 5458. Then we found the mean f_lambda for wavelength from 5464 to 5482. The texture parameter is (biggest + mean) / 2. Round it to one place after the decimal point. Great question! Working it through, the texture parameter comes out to 11.6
